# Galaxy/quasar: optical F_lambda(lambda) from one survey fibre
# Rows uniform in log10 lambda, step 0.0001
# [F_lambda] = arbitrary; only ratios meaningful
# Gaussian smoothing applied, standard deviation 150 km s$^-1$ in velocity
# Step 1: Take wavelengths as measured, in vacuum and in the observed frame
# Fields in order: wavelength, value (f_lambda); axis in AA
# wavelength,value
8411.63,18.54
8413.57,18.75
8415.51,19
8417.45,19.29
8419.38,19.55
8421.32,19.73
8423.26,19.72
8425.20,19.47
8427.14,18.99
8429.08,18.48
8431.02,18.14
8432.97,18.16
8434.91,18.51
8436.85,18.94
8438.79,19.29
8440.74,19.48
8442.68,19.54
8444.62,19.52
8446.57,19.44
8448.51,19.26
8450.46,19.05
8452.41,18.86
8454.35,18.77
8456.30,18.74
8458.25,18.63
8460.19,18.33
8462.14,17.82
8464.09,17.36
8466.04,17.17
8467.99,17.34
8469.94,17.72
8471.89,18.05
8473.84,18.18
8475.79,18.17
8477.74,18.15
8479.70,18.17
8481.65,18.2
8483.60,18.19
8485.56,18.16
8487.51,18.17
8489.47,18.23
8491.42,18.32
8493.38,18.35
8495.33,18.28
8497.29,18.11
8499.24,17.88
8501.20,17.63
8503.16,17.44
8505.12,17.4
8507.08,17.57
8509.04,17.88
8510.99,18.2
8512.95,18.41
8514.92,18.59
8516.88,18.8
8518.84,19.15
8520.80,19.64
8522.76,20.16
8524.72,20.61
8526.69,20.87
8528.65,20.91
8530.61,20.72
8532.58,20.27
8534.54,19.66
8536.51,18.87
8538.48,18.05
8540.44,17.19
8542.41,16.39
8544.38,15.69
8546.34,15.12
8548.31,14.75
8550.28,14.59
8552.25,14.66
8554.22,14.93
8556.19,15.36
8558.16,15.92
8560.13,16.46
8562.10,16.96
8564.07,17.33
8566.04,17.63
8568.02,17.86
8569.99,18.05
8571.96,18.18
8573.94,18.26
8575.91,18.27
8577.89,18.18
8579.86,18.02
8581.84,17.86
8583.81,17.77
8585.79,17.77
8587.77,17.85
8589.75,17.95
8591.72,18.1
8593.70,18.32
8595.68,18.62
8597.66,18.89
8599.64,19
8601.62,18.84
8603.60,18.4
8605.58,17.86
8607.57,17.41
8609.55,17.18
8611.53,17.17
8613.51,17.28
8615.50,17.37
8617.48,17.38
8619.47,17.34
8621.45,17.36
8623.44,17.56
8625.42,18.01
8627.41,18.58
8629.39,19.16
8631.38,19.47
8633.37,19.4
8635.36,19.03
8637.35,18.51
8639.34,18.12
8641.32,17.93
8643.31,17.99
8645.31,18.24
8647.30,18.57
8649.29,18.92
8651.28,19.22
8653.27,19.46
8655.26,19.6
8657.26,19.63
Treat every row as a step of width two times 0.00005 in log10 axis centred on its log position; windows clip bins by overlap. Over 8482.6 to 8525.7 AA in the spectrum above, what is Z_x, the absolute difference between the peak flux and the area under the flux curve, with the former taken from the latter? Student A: 773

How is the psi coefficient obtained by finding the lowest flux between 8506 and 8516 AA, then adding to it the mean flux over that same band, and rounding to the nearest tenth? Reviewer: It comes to 35.7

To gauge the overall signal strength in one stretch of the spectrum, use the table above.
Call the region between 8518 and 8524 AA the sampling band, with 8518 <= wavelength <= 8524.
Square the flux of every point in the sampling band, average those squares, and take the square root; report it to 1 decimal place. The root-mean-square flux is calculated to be 19.7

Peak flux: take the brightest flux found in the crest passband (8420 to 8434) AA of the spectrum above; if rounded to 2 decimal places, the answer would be 19.73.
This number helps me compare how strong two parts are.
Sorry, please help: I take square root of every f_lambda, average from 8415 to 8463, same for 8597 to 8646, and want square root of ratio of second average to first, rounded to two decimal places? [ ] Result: 0.99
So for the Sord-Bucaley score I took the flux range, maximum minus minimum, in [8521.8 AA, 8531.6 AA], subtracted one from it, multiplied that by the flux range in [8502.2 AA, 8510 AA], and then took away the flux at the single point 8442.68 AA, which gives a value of -19.7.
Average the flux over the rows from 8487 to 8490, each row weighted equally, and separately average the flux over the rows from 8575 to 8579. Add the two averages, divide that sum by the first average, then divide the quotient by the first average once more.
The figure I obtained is 0.110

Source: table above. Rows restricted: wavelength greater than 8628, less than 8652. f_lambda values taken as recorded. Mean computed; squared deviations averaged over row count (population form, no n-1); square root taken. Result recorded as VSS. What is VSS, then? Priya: 0.53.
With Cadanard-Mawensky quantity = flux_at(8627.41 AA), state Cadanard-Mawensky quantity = 18.58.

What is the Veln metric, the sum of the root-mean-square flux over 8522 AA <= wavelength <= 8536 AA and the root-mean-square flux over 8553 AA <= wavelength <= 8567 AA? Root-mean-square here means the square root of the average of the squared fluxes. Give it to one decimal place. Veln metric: 36.9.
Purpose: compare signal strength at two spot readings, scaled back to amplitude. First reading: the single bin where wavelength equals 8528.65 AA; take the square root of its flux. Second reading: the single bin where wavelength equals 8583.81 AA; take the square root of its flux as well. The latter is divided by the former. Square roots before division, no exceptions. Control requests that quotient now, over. 0.92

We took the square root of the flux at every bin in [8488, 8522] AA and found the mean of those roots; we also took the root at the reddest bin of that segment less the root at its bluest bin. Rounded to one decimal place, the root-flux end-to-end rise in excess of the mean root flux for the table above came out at -4.1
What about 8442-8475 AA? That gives -4.5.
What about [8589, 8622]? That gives -4.3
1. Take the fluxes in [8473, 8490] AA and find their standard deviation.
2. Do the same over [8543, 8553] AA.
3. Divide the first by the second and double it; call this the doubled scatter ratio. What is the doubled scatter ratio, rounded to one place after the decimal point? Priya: 0.1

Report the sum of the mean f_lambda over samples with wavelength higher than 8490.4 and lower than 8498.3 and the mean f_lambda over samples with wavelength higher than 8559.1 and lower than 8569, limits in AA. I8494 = 35.5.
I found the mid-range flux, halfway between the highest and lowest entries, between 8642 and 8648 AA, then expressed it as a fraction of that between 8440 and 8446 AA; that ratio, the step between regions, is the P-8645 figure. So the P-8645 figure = 0.94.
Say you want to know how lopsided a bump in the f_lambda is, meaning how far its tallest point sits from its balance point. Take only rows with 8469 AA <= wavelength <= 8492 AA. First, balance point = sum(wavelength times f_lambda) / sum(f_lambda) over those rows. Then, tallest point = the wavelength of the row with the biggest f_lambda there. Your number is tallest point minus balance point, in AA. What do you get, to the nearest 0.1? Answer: 10.7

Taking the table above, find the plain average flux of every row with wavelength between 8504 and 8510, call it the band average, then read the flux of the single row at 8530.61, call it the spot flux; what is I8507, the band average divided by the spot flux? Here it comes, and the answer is 0.85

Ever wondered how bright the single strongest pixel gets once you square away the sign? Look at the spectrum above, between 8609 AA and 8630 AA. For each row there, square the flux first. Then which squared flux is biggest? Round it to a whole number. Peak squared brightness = 367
